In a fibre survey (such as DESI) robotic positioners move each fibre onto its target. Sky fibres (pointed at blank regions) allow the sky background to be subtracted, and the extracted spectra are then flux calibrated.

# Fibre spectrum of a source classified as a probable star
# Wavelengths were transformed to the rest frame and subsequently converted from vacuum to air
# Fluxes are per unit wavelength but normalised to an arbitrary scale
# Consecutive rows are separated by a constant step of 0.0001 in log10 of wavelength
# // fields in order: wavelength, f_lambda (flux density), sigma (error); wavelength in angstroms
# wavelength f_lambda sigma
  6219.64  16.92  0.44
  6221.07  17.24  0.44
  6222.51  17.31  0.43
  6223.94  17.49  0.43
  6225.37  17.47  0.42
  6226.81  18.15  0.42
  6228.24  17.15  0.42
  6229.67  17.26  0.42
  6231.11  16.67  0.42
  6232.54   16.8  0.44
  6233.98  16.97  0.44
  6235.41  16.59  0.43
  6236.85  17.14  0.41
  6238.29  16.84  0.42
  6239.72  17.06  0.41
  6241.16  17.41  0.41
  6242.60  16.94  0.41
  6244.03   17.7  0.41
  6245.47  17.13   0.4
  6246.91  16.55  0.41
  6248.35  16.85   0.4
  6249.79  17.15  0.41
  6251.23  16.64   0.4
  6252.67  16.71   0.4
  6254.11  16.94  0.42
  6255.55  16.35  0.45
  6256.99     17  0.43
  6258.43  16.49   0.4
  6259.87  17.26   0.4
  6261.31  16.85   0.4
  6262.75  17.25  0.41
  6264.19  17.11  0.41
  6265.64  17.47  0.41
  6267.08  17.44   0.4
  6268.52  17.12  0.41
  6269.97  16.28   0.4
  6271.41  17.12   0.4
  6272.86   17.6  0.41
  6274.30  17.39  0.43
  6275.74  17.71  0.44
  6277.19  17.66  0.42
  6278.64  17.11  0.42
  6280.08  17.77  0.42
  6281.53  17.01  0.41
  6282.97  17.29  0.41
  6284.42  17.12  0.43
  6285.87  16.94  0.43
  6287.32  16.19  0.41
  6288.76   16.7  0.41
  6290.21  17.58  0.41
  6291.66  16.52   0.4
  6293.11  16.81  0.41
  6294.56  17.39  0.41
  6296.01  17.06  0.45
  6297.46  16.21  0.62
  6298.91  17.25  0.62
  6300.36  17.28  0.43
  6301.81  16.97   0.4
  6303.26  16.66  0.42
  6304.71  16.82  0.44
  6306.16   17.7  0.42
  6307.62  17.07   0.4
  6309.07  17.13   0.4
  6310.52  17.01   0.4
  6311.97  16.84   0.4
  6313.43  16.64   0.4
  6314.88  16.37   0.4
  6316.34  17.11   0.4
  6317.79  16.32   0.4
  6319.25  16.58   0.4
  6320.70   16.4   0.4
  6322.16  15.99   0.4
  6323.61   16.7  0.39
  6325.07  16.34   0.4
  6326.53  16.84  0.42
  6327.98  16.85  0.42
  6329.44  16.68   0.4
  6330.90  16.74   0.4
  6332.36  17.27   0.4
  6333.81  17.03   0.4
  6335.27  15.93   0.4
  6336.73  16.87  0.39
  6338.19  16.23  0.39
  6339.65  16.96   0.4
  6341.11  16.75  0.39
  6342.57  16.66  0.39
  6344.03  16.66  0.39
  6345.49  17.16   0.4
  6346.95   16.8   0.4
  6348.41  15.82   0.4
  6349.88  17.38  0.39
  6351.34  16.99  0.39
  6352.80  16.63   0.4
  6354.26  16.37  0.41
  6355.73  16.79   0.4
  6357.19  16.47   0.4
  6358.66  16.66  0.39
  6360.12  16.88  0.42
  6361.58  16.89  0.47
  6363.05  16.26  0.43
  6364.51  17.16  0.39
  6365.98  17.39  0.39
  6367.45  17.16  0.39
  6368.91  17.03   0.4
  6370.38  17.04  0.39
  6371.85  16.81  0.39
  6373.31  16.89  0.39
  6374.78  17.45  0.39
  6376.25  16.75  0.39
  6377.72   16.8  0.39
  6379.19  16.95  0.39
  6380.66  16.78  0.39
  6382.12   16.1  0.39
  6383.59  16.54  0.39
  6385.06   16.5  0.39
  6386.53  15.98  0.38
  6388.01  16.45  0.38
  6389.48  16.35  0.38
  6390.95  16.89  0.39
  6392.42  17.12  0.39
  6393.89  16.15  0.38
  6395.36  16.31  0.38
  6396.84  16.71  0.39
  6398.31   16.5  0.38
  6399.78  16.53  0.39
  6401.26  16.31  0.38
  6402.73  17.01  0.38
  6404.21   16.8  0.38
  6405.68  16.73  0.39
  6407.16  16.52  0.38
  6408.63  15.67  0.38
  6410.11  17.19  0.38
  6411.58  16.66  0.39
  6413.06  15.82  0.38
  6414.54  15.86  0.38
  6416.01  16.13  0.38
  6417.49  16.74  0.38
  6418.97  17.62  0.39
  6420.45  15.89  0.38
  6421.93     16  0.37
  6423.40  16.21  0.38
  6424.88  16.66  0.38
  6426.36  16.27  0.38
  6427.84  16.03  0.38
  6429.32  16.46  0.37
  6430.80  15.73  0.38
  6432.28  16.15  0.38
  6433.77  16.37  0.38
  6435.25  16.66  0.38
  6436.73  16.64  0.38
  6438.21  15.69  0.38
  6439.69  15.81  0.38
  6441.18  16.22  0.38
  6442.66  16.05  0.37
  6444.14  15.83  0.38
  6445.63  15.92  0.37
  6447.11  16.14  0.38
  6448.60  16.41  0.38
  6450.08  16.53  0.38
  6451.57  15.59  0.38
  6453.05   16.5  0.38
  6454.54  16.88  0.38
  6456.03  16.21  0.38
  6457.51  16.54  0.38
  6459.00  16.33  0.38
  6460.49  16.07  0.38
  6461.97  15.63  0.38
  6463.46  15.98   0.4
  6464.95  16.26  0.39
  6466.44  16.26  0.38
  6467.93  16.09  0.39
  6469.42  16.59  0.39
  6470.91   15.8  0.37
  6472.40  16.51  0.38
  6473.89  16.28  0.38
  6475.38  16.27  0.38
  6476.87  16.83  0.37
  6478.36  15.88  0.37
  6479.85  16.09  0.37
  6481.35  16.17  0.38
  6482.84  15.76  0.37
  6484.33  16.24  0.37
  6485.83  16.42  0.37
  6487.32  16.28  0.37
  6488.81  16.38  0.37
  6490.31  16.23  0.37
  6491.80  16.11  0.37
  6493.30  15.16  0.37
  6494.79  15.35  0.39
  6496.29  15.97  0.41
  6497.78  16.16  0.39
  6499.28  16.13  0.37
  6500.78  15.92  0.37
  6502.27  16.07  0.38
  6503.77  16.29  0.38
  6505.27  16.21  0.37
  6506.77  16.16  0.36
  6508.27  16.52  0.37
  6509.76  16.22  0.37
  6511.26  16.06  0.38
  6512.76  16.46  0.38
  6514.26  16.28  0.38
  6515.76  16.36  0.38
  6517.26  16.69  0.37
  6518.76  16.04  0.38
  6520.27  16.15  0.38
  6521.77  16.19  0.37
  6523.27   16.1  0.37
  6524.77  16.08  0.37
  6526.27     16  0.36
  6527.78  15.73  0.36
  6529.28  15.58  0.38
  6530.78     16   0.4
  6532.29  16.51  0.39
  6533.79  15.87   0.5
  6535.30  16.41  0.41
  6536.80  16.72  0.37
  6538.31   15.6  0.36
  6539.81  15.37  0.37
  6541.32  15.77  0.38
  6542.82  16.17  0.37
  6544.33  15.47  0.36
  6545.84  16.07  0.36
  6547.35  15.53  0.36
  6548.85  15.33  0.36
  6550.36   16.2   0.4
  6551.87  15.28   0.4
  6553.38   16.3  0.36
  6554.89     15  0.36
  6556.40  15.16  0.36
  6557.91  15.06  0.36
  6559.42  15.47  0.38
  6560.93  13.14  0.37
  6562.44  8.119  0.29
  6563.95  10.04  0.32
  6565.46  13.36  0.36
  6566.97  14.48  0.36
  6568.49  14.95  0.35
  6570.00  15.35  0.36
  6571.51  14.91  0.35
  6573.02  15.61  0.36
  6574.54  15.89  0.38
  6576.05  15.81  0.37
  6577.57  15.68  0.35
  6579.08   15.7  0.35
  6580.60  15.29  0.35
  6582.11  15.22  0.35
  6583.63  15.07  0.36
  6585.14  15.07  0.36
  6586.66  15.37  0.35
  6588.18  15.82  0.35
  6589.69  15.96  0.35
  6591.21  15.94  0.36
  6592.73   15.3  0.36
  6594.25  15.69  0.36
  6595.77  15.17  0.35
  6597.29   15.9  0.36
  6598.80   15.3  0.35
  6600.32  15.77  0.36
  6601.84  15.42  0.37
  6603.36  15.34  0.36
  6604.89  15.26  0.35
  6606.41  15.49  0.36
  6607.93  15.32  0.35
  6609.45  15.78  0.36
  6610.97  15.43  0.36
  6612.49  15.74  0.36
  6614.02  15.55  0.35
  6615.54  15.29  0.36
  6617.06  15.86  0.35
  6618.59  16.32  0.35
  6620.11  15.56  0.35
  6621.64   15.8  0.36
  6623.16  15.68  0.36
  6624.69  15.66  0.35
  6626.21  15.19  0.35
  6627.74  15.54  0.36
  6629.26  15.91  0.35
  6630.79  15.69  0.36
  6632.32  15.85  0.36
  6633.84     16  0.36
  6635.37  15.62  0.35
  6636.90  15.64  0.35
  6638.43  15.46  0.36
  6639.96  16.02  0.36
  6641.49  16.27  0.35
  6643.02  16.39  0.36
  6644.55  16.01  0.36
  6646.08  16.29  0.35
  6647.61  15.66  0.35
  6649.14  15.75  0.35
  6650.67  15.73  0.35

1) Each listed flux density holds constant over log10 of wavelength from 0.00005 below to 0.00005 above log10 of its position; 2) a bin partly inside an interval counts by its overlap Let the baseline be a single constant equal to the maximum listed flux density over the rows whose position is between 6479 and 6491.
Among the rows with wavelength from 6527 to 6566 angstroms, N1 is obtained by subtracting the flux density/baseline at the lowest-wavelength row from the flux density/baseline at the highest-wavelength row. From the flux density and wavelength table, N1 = -0.144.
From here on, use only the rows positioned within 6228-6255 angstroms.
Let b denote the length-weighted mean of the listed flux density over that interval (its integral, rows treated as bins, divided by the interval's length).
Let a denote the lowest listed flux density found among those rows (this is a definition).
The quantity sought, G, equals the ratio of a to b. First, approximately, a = 16.55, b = 17.0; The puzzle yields 0.976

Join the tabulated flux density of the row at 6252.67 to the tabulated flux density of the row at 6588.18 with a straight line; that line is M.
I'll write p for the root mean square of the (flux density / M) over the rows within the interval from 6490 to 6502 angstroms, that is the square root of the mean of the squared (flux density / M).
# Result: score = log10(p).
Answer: -0.005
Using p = 0.99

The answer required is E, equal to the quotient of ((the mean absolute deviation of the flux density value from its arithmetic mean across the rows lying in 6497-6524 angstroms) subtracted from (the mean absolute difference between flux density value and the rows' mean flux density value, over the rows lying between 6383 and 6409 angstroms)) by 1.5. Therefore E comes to 0.078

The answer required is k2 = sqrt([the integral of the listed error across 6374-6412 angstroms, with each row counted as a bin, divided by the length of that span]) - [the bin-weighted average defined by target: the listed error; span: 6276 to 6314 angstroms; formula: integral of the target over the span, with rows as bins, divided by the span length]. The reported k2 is 0.190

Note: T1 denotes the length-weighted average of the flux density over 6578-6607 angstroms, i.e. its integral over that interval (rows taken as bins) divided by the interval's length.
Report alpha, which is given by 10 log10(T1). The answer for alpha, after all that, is 11.9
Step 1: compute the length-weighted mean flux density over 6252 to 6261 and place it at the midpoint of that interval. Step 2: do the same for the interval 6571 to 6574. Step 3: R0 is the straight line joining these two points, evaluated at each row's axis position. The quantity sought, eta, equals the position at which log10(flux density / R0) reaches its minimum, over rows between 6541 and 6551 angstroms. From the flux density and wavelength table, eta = 6548.85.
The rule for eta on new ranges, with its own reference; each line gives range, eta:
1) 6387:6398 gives 6393.89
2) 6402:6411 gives 6408.63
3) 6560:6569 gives 6562.44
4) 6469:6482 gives 6470.91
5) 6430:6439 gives 6438.21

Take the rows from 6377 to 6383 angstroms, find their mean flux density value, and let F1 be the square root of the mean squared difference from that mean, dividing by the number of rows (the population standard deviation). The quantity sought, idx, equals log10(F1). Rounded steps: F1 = 0.33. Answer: -0.48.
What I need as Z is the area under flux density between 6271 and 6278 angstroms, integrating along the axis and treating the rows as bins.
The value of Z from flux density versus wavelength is 122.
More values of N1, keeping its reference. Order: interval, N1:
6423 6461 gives -0.009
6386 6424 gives 0.014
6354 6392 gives 0.032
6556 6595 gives 0.032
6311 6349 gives -0.062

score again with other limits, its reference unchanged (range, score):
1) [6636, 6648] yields 0.008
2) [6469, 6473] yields 0.005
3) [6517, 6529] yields 0.004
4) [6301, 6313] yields 0.012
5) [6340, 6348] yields 0.009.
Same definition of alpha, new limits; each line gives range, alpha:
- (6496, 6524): 12.1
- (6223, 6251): 12.3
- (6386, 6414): 12.2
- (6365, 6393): 12.2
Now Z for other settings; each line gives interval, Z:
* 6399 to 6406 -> 117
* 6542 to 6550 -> 126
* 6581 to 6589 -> 123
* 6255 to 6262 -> 118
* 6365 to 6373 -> 137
